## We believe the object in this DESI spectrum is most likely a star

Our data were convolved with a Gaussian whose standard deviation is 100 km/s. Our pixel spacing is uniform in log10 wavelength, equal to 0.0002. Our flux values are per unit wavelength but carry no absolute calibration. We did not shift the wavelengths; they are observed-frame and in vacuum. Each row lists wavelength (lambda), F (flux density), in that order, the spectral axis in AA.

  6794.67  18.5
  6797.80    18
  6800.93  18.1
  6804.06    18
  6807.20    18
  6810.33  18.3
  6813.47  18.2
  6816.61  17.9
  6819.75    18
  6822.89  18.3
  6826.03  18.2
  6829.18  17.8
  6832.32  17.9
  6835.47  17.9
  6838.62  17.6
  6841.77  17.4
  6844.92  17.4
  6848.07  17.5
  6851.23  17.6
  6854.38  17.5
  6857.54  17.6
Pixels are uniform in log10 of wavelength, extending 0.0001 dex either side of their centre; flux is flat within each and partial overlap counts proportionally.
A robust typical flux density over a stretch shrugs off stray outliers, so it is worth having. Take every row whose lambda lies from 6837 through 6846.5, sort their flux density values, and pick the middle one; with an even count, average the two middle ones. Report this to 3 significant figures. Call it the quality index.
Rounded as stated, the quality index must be 17.4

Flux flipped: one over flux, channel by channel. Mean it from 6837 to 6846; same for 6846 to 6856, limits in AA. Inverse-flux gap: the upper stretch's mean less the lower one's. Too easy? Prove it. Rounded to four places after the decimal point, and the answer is -0.0002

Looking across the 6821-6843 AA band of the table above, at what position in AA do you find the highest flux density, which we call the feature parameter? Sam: 6822.89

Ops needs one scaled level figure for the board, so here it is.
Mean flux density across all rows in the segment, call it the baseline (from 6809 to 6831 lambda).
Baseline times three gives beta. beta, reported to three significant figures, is 54.3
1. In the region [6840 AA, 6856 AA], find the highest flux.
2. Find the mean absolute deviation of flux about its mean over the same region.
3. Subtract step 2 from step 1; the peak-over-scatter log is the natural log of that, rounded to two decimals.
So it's 2.86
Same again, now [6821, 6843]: 2.89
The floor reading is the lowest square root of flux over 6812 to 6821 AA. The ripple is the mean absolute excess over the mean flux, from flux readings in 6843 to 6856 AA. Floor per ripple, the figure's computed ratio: 85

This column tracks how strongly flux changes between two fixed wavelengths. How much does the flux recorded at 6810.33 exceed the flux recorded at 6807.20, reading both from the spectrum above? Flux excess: 0.30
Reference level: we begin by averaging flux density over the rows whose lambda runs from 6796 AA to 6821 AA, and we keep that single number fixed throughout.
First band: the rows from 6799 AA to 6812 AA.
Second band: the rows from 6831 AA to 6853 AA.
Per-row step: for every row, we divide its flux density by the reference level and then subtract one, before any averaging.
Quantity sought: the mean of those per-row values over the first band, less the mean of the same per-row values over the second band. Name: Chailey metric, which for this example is 0.027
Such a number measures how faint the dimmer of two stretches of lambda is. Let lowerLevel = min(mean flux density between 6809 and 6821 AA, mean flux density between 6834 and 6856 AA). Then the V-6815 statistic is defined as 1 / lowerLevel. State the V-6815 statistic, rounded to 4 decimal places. 0.0570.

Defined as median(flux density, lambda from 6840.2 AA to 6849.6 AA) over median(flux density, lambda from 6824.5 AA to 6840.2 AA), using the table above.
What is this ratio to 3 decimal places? 0.972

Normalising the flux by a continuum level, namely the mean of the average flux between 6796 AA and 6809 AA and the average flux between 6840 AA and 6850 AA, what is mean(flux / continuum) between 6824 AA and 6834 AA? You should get 1.01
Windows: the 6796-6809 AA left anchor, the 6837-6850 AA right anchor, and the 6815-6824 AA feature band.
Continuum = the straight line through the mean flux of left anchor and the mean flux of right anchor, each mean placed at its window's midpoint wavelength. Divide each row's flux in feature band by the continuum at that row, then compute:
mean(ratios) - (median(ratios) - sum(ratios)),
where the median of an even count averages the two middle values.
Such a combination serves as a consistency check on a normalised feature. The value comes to 3.05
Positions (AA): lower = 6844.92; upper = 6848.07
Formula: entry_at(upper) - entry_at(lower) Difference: 0.1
